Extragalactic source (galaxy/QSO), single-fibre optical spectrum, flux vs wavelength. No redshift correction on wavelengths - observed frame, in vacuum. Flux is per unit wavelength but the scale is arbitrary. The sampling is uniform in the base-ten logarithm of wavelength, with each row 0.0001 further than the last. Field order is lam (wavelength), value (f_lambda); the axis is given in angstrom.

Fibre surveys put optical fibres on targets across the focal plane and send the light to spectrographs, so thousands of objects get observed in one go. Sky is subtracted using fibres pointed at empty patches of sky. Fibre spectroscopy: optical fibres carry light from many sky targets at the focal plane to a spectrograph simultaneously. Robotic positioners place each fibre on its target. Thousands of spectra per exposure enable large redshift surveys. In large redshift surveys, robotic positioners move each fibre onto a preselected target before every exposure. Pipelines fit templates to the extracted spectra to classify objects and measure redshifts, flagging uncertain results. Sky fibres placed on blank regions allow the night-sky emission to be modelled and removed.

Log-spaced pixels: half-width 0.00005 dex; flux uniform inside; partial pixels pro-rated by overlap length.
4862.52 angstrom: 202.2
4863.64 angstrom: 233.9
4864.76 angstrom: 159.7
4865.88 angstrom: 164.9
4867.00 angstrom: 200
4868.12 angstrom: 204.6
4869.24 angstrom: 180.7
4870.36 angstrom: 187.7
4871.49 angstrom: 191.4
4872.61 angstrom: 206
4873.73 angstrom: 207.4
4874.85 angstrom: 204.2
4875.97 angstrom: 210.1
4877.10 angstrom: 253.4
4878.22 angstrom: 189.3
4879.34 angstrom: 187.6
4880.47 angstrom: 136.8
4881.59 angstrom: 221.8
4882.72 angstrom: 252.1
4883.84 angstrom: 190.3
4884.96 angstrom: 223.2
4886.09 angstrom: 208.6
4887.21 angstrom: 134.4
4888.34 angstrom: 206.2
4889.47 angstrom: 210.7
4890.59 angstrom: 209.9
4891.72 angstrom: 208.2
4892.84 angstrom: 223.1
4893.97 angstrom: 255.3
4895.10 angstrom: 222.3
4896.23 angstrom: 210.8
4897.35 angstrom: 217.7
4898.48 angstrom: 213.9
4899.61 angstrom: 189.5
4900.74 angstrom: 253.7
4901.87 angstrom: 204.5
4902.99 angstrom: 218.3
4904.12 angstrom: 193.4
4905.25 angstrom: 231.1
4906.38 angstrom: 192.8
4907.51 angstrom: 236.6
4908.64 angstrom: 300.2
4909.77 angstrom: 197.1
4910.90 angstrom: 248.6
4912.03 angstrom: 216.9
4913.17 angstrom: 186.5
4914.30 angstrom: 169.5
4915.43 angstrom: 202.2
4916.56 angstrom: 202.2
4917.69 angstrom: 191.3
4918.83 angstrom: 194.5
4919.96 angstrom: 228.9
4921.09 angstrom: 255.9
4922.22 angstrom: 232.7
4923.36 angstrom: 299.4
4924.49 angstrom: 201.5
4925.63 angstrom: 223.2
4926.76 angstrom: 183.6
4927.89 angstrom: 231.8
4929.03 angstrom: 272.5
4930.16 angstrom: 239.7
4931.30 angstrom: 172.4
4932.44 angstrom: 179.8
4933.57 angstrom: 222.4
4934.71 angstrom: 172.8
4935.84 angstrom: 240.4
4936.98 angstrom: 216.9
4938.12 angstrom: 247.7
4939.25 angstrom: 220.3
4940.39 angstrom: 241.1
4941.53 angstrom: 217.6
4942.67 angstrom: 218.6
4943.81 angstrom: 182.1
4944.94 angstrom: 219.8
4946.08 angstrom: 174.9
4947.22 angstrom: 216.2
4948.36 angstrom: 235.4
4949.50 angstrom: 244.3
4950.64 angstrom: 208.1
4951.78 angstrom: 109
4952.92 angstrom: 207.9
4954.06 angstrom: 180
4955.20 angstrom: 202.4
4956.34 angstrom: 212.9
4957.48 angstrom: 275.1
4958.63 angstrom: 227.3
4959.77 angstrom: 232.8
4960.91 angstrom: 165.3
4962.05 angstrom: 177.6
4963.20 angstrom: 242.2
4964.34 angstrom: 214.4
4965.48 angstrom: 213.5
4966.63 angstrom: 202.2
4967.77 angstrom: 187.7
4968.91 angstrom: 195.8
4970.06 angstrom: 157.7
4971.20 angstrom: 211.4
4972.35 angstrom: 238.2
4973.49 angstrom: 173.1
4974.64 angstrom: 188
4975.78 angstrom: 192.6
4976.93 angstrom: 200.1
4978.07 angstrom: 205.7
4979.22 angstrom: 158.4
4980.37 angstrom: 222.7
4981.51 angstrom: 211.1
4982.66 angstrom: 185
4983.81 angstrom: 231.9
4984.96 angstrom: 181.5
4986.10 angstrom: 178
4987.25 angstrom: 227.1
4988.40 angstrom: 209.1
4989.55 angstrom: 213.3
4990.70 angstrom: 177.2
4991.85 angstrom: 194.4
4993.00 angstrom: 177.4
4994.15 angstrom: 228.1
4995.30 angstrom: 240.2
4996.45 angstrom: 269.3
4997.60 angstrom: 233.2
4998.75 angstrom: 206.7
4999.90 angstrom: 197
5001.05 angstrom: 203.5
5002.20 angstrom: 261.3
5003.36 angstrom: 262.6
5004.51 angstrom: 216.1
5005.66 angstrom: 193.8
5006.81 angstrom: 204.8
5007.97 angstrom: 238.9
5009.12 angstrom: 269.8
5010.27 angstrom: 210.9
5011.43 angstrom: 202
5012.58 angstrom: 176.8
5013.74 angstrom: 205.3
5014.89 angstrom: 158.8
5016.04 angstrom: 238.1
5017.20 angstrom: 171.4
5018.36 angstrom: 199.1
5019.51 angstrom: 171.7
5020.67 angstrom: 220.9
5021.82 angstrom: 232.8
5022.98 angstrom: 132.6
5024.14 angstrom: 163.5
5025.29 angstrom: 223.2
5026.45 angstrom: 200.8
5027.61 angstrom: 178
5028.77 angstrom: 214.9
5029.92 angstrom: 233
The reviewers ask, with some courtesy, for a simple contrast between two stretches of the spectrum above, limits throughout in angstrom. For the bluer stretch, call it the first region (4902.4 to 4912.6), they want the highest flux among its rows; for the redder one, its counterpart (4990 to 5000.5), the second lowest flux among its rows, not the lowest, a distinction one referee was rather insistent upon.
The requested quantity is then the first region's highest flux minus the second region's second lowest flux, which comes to 123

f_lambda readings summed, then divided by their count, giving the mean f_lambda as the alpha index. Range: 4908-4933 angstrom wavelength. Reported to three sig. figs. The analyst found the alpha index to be 220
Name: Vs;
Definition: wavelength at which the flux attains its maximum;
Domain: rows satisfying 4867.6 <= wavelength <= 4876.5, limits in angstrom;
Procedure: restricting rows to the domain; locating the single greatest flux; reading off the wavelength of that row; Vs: 4875.97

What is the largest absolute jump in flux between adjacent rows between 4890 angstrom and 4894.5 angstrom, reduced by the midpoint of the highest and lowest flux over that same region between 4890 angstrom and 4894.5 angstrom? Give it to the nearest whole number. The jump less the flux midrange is -200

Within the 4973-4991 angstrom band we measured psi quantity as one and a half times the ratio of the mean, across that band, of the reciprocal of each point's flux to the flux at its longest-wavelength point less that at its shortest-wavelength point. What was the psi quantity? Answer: 0.0019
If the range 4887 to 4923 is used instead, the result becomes 0.0001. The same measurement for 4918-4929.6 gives 0.0001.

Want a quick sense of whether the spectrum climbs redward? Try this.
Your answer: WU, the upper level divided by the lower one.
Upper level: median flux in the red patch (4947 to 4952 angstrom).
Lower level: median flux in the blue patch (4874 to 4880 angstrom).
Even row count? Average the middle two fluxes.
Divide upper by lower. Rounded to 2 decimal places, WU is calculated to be 1.06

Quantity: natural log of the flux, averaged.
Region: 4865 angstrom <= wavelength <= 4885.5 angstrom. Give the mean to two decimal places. 5.29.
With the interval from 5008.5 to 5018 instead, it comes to 5.31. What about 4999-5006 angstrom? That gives 5.40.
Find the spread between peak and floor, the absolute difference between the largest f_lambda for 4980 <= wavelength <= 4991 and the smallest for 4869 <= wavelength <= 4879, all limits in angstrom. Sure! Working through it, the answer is 51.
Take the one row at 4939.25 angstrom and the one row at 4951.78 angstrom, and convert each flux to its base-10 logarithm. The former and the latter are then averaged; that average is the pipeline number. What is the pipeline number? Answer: 2.19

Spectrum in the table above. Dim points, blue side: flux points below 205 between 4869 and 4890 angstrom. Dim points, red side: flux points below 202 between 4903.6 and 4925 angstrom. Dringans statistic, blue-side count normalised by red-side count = 1.1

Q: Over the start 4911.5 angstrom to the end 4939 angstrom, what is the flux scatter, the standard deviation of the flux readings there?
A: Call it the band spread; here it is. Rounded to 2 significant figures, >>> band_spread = 33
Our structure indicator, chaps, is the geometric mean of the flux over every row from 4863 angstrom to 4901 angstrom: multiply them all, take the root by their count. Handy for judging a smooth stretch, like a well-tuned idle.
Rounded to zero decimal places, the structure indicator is 203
